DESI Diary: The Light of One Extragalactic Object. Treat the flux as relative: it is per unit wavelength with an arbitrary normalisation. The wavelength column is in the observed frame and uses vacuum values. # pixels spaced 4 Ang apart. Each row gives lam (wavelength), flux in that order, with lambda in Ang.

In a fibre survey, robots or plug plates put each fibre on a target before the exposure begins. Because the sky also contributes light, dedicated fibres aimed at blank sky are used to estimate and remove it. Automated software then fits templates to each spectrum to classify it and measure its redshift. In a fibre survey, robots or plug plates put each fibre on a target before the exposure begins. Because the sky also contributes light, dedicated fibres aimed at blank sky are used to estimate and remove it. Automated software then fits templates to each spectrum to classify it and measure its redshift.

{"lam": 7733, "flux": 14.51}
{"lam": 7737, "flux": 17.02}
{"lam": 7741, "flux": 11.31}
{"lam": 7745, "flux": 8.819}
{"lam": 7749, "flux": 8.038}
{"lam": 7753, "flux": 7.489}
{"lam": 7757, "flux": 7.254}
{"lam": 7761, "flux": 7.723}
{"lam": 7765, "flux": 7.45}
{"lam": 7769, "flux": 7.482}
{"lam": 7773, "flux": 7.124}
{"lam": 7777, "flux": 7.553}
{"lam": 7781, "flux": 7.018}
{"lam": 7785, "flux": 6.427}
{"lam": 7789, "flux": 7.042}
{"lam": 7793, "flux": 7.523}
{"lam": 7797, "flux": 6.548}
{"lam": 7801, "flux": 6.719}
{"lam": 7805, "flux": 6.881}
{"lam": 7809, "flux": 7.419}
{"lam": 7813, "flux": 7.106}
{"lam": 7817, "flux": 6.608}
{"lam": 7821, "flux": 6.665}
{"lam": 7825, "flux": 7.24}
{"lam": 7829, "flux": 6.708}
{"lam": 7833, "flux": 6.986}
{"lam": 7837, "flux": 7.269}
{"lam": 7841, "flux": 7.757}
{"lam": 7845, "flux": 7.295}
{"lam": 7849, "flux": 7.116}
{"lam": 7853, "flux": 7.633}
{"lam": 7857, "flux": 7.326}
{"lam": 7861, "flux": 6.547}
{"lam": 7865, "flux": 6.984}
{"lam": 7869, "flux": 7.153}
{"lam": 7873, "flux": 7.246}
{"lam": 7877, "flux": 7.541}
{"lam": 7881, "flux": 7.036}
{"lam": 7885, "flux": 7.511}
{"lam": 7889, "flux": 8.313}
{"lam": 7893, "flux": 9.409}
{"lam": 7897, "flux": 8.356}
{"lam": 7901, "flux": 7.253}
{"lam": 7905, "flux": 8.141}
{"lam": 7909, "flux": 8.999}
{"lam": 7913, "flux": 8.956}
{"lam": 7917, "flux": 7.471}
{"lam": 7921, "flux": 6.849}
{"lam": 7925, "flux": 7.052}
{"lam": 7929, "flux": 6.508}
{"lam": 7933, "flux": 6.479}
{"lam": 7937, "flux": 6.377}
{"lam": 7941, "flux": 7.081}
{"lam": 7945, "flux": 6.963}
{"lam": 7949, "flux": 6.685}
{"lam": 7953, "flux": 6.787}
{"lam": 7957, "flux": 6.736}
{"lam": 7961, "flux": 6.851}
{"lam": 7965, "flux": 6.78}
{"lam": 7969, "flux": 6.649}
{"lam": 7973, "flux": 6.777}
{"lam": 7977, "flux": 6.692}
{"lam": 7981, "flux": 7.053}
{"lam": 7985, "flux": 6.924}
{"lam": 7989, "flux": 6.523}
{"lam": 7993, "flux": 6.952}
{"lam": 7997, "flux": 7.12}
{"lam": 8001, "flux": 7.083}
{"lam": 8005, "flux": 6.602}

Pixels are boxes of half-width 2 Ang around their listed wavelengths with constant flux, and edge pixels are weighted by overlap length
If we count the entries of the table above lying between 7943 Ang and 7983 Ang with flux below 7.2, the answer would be 10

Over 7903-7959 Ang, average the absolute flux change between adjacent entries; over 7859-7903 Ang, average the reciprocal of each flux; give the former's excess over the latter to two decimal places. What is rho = 0.26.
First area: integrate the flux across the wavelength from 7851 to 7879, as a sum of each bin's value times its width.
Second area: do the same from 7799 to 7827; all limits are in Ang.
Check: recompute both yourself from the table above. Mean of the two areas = 198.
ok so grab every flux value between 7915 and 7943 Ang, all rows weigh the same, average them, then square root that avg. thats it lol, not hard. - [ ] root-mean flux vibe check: 2.614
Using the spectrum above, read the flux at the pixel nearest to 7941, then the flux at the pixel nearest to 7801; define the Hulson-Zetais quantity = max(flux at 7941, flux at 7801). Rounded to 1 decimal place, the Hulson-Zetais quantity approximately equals 7.1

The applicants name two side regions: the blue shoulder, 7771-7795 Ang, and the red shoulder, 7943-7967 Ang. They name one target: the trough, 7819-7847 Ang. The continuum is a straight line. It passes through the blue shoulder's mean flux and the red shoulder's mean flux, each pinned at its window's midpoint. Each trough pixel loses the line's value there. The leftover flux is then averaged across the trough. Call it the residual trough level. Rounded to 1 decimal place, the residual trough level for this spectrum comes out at 0.1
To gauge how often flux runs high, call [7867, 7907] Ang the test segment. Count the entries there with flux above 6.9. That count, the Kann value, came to 10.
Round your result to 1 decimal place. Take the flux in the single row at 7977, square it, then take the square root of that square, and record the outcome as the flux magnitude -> 6.7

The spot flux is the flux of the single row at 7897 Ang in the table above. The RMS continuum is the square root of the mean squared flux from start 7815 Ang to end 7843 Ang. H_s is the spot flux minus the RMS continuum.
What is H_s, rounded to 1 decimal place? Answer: 1.3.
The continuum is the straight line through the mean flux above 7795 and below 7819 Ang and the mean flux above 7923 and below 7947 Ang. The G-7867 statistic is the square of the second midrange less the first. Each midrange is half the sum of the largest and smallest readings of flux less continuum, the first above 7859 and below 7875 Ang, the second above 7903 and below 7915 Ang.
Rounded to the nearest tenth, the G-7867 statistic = 2.9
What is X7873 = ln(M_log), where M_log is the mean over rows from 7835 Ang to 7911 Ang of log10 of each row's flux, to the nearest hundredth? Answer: -0.13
